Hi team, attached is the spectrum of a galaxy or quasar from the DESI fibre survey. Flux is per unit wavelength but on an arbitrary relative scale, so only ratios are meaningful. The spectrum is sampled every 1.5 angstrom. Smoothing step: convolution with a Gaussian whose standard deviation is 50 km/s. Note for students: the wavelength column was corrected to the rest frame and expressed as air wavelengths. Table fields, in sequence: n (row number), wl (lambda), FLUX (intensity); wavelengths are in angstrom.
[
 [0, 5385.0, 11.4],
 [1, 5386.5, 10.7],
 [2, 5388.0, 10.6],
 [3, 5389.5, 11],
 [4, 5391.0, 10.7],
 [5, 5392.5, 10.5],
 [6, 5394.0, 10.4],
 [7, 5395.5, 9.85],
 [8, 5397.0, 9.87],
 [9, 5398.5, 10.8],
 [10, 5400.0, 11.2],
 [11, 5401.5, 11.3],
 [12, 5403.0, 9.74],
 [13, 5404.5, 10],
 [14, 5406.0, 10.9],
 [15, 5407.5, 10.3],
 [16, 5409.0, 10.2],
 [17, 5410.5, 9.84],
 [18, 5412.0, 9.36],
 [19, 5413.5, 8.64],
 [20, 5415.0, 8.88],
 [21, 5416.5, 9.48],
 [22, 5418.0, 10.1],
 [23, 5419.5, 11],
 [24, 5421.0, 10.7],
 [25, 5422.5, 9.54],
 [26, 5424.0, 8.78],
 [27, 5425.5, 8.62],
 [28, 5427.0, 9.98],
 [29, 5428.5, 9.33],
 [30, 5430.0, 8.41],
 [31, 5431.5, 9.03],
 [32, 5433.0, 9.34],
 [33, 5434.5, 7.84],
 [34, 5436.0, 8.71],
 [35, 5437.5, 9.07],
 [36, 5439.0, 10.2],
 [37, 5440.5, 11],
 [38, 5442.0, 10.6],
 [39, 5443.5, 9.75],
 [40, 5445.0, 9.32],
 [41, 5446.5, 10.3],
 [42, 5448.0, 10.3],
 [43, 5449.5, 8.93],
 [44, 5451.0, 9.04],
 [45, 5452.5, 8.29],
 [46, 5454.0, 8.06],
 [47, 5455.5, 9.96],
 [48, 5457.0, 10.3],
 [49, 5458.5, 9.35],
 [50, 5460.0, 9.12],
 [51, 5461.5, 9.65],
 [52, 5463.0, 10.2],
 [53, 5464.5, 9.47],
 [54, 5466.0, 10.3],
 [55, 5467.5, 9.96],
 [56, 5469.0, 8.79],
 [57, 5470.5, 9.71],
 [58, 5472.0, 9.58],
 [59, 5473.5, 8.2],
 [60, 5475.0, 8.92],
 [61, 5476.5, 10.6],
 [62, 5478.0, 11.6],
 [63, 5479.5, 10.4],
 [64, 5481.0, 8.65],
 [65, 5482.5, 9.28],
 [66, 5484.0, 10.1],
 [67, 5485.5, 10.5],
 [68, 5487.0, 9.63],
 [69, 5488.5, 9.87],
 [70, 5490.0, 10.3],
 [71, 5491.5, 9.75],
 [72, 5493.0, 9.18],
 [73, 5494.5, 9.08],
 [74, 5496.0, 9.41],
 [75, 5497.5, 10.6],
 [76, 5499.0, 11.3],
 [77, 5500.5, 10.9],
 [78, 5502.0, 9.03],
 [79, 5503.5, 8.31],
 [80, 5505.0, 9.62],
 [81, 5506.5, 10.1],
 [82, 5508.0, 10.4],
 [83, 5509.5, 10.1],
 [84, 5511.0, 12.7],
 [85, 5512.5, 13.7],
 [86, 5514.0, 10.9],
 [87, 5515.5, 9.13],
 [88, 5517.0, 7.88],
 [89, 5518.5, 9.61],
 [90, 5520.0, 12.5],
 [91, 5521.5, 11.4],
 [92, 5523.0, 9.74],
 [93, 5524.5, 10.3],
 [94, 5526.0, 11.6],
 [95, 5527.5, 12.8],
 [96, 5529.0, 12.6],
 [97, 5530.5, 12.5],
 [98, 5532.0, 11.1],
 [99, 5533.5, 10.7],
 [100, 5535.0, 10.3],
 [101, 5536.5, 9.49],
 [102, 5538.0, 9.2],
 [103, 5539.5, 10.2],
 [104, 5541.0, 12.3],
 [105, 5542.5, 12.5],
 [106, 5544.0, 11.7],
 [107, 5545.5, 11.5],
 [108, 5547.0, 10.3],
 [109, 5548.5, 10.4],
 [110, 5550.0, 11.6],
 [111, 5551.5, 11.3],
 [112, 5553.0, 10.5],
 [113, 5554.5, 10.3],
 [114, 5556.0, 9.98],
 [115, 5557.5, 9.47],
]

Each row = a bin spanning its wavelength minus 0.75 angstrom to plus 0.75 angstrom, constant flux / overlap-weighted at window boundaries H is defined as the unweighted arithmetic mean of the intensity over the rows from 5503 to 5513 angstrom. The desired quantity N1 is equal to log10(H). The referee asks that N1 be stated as 1.03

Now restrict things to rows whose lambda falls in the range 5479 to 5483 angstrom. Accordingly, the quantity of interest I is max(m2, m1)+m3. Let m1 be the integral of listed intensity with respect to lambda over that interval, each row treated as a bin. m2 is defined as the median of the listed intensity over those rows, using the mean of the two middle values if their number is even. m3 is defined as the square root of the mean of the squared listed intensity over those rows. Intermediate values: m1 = 38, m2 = 9.3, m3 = 9.5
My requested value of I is 47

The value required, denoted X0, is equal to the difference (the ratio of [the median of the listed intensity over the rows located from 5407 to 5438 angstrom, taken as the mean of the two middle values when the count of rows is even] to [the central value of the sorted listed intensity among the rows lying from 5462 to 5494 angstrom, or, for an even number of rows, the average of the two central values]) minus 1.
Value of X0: -0.04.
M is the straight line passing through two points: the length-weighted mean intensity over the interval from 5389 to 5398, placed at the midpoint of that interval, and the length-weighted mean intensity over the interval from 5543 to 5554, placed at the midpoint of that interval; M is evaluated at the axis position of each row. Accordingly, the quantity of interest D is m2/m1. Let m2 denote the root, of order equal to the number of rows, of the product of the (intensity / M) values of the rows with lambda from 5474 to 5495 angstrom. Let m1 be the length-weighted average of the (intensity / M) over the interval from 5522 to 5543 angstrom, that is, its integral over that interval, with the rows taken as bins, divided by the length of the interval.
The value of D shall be 0.90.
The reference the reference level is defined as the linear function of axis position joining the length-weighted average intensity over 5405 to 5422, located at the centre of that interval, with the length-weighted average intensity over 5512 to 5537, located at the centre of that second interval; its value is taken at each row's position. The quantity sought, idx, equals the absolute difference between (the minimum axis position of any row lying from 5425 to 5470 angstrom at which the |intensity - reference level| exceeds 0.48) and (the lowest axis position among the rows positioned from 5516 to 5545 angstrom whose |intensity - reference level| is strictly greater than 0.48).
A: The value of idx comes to 91.5 angstrom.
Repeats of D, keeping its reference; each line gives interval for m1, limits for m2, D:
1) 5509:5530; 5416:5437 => 0.87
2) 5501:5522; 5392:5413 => 1.04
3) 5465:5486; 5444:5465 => 0.98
